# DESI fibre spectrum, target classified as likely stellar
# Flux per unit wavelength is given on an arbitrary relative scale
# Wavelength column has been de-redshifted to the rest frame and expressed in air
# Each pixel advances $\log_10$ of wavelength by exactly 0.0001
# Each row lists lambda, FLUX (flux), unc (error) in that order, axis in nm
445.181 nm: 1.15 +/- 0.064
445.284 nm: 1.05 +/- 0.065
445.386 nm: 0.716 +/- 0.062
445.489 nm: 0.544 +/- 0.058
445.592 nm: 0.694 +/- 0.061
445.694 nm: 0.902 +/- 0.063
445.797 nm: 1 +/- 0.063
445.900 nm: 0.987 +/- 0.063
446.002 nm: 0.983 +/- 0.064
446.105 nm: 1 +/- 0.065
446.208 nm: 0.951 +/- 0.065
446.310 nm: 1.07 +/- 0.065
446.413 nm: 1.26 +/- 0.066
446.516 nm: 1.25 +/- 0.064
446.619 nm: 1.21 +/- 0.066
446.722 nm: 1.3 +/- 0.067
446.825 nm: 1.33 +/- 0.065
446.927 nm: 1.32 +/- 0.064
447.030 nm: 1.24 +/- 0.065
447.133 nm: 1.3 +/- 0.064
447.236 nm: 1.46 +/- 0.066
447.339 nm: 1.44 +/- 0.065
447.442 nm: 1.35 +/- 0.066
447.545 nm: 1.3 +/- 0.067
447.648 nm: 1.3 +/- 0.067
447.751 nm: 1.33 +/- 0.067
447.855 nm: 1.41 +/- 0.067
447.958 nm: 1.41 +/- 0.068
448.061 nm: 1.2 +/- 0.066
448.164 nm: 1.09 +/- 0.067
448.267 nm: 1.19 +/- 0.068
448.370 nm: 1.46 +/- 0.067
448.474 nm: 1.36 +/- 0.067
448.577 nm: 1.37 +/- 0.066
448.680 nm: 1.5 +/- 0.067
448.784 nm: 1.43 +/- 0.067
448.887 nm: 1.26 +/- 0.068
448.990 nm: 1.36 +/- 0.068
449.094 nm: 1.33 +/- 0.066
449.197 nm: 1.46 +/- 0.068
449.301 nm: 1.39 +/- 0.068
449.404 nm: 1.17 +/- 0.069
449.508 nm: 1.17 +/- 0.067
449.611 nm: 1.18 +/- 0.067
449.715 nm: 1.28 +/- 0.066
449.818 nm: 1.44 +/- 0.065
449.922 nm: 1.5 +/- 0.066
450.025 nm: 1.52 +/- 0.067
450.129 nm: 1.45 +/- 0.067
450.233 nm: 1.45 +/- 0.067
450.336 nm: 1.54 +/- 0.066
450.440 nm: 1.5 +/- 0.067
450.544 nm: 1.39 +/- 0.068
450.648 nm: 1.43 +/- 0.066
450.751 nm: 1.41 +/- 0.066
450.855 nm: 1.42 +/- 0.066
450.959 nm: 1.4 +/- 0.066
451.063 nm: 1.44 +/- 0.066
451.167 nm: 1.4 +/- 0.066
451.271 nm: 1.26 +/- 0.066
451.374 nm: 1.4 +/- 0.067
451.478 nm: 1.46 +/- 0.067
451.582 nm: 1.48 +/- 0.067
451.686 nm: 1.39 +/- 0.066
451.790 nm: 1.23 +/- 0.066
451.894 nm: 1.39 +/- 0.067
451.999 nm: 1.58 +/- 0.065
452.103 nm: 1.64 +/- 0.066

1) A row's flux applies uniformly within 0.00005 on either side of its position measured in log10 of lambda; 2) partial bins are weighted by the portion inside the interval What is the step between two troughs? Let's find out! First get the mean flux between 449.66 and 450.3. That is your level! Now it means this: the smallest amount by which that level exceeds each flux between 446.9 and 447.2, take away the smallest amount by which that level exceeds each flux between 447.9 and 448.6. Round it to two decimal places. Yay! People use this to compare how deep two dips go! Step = 0.14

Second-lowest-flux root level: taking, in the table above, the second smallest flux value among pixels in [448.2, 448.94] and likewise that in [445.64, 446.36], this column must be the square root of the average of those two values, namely 1.051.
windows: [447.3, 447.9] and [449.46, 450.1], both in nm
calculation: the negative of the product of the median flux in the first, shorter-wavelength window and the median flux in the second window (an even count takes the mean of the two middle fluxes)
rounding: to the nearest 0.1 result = -1.8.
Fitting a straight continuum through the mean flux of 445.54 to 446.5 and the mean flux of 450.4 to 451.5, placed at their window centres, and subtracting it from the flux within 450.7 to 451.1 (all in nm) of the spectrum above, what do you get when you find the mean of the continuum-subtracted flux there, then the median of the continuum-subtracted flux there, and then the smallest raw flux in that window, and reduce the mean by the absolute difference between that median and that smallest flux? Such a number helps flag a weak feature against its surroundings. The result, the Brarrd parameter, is -1.37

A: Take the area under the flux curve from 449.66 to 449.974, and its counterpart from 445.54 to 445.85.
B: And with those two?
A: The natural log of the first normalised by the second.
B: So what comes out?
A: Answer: 0.50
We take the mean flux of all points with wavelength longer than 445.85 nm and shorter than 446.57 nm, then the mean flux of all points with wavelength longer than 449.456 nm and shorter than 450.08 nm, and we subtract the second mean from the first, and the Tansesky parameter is -0.3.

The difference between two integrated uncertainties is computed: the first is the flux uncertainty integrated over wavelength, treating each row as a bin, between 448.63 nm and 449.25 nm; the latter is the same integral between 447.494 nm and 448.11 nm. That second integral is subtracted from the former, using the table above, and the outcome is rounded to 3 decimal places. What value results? 0.000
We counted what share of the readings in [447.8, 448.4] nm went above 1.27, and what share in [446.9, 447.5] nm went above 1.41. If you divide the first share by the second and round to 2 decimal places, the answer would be 1.50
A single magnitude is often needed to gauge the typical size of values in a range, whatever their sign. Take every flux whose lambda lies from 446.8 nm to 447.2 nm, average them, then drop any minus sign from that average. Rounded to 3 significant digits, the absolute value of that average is 1.30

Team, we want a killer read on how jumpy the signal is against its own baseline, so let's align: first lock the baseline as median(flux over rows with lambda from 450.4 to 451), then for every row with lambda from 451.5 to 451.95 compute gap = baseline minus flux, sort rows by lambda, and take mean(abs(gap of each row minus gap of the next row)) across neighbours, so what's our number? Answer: 0.14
